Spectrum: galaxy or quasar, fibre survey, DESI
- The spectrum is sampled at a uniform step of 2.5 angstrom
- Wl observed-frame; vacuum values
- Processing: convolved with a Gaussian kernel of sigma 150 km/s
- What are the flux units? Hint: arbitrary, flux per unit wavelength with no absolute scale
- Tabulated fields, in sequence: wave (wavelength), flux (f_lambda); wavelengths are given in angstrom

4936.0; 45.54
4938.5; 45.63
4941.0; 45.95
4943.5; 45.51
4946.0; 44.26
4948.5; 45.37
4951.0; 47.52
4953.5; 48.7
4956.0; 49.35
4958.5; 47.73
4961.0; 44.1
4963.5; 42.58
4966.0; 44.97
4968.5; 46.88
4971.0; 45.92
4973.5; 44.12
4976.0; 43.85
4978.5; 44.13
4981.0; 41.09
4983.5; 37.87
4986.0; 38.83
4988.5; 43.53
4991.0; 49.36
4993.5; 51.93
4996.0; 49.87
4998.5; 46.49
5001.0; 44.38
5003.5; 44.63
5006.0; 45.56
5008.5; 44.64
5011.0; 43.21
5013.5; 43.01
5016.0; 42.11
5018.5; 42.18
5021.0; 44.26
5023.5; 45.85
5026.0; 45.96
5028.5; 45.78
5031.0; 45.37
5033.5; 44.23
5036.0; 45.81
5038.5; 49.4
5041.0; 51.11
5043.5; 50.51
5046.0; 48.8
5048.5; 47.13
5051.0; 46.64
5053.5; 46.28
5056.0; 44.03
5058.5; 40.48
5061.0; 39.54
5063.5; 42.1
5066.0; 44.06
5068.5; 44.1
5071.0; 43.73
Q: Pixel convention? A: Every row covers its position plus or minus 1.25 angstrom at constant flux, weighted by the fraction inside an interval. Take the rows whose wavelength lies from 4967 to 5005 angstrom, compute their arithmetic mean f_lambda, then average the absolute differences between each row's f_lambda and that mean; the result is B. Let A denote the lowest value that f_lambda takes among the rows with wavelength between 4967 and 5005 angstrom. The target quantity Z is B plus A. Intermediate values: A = 37.87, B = 2.8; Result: 40.7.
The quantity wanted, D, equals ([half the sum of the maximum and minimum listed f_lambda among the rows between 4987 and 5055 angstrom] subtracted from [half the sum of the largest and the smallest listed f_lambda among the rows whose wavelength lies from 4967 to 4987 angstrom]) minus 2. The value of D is -6.6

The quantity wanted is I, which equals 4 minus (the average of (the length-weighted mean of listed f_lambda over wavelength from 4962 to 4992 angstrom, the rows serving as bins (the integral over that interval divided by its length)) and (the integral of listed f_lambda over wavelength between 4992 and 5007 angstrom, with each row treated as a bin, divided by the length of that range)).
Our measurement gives -41.4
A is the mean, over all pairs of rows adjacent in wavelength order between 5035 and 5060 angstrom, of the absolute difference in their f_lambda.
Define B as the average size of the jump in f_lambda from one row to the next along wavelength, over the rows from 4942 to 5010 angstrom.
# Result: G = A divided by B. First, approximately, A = 1.77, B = 1.95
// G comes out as 0.91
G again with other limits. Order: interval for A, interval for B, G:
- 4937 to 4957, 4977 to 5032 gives 0.58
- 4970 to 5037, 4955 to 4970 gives 0.73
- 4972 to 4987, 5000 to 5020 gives 2.31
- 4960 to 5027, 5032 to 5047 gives 0.95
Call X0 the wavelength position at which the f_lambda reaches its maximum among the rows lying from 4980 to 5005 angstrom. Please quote 4993.5 angstrom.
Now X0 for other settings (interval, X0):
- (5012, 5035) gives 5026.0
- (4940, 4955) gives 4953.5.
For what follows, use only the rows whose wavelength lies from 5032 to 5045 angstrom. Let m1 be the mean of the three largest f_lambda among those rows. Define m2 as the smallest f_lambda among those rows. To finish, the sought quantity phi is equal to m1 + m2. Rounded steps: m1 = 50.3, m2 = 44.23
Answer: 94.6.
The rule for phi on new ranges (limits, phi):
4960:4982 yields 87.0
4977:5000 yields 88.3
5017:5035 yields 88.0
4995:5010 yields 91.7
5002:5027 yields 87.9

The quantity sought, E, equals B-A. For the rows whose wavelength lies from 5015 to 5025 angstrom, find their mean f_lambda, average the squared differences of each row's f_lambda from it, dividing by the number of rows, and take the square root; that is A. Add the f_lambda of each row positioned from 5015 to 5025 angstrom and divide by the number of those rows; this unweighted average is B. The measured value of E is 42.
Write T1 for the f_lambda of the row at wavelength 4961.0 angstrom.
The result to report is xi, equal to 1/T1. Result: 0.0227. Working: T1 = 44.1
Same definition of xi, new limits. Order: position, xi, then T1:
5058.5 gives 0.0247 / 40.48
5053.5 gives 0.0216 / 46.28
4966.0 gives 0.0222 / 44.97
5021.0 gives 0.0226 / 44.26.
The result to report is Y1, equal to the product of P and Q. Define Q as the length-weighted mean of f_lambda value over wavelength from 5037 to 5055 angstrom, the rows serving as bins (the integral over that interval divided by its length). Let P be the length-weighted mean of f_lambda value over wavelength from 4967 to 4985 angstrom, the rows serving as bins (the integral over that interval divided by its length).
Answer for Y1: 2101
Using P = 43.4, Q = 48.5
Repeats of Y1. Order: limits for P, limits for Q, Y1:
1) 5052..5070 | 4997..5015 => 1918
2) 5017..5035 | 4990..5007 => 2125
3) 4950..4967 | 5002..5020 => 2026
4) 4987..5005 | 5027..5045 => 2232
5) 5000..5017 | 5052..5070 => 1890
